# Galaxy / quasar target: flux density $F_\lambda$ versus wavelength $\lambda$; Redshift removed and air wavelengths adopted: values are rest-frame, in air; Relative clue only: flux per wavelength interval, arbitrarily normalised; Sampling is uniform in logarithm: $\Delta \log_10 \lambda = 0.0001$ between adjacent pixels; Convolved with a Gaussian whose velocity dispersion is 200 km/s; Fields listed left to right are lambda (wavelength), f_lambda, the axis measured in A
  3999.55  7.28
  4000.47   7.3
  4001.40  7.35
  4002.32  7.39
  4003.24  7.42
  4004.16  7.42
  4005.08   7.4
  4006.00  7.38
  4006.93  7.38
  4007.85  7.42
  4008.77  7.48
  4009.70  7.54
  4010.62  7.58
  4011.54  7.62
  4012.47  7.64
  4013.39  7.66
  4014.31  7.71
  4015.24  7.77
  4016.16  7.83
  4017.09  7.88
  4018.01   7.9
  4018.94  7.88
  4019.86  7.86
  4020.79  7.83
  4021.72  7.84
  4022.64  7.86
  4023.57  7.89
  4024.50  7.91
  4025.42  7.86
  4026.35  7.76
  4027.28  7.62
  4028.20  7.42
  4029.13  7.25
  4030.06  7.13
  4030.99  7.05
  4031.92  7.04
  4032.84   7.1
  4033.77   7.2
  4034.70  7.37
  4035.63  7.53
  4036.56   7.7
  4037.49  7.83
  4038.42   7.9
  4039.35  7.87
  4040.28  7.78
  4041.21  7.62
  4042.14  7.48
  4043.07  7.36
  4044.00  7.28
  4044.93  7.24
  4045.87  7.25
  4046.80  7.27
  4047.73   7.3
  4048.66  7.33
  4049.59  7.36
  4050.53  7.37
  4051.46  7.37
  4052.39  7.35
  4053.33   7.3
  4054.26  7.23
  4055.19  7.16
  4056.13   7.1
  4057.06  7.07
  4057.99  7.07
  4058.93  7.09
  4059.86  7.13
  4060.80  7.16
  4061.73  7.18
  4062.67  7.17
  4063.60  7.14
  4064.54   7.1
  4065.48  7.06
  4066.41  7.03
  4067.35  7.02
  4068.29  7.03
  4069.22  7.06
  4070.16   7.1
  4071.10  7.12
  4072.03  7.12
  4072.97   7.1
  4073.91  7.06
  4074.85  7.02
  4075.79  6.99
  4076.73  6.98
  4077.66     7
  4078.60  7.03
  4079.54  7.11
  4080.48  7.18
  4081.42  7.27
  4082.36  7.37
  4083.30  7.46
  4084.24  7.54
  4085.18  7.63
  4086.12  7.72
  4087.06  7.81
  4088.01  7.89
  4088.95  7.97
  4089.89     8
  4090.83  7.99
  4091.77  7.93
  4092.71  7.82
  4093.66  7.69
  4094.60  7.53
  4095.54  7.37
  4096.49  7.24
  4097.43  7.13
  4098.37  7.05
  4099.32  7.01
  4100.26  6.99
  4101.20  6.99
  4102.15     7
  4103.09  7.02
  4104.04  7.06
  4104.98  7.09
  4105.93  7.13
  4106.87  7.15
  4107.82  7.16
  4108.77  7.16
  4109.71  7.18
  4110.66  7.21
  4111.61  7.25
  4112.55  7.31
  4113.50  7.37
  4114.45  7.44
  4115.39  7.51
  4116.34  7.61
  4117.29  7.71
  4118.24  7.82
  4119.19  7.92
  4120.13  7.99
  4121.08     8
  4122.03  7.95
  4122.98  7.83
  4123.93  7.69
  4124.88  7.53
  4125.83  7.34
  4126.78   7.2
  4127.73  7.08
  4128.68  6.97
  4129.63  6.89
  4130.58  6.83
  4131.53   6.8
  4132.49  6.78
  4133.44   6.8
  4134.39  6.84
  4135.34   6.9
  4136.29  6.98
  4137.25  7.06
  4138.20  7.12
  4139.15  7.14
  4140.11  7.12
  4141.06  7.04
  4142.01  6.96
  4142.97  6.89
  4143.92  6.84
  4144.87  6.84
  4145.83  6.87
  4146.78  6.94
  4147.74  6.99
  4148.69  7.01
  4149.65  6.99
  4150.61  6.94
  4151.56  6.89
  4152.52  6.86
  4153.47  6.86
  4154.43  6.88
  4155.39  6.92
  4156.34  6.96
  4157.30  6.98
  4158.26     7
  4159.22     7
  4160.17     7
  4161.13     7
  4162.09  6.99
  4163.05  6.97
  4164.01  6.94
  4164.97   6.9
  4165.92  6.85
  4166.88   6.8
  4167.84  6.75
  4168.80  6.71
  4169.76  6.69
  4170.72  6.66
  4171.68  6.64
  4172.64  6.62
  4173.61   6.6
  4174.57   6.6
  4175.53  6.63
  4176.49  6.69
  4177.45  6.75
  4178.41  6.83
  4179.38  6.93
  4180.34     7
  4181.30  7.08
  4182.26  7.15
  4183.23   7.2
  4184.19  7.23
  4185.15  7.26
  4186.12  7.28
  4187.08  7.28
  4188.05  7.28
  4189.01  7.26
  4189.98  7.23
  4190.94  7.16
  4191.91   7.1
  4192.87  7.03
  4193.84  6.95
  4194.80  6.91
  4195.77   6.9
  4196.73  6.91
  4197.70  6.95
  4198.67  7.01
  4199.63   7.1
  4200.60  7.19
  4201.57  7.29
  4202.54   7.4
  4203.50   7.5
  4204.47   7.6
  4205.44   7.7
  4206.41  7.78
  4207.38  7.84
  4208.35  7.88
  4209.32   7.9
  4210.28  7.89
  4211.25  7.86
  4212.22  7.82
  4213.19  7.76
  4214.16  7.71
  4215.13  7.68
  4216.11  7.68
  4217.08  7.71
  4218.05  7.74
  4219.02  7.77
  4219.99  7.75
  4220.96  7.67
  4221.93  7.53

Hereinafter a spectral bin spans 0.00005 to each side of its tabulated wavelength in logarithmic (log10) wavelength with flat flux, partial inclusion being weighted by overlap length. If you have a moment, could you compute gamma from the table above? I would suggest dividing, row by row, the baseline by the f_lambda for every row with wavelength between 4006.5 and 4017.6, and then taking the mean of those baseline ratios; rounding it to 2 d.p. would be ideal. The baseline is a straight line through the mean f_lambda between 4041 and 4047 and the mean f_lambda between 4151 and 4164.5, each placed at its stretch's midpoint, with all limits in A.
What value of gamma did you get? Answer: 0.98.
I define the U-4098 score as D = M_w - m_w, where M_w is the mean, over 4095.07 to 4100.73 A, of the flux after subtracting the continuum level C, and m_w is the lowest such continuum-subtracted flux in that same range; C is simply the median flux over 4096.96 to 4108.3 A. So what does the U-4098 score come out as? 0.14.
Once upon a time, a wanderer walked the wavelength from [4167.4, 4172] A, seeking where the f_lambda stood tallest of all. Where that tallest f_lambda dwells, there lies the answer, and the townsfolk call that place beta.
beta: 4167.84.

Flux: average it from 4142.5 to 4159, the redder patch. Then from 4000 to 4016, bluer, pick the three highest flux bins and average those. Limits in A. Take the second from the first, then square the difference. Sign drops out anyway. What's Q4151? 0.63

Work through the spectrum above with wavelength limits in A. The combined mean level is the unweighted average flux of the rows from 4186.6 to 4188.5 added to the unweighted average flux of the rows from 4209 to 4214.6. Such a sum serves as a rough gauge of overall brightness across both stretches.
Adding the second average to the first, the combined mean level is 15.1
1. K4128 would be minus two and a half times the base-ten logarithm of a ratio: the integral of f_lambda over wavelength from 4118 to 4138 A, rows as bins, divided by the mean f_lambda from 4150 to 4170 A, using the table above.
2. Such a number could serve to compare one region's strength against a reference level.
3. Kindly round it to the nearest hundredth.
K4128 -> -3.31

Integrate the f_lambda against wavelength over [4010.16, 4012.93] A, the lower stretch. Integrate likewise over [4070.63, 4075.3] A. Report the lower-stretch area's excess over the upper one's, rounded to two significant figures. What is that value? -12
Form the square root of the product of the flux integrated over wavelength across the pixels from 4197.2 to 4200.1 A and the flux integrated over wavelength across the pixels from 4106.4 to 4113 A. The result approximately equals 31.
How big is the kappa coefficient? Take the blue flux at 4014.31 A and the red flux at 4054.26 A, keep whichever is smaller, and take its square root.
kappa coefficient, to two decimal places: 2.69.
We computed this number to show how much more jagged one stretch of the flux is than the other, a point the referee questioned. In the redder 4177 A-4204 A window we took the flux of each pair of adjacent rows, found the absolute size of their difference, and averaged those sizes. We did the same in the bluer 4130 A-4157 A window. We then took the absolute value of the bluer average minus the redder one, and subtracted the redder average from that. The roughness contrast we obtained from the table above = -0.042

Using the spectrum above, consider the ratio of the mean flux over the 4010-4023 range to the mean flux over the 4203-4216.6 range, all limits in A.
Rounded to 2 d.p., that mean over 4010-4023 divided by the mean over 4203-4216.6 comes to 1.00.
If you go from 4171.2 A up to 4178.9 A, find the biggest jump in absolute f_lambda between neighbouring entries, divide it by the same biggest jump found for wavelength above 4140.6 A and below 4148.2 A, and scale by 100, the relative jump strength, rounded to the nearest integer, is 100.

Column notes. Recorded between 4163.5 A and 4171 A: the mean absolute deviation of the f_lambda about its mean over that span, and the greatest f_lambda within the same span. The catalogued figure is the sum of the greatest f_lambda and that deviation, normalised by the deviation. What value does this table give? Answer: 83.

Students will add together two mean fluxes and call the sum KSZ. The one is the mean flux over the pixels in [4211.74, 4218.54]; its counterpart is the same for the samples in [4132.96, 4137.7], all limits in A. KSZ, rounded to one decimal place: 14.6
